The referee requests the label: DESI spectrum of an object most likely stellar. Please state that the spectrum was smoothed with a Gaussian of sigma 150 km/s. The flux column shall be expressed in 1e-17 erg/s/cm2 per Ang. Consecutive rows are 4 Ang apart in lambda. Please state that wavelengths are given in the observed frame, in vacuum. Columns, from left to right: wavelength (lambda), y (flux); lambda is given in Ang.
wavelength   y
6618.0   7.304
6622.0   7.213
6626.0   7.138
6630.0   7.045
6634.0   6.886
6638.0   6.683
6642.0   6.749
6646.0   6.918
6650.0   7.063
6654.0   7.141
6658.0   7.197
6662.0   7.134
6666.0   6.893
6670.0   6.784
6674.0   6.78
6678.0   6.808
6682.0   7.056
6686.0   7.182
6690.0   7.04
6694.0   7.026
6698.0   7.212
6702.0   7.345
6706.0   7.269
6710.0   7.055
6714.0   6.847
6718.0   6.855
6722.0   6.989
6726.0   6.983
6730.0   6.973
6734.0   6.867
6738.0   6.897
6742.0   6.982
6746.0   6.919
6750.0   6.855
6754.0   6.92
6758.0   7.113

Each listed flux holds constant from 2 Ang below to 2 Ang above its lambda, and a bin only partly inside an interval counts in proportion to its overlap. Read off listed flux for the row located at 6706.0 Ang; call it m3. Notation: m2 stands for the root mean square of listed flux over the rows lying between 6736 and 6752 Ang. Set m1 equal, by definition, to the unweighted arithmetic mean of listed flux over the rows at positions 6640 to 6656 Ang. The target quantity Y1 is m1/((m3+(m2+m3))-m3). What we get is 0.491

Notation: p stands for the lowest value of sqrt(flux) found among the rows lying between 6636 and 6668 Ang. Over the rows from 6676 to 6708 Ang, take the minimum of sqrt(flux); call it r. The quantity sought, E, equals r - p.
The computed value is 0.02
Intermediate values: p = 2.59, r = 2.61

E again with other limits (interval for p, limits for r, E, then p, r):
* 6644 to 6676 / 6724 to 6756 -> 0.01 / 2.60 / 2.62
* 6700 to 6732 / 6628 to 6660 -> -0.03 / 2.62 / 2.59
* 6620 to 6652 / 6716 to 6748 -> 0.03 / 2.59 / 2.62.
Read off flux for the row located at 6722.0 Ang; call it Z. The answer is 6.989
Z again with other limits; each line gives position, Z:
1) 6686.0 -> 7.182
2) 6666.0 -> 6.893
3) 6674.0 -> 6.78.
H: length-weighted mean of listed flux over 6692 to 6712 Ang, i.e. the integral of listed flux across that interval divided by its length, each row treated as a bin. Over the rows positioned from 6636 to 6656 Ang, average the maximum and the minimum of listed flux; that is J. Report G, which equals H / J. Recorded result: 1.04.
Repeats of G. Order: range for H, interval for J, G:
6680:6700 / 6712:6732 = 1.03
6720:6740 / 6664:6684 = 1.00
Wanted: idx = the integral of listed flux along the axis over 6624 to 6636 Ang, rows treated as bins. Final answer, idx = 84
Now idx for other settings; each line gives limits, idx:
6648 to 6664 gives 114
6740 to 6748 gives 56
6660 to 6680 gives 138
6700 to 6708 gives 58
